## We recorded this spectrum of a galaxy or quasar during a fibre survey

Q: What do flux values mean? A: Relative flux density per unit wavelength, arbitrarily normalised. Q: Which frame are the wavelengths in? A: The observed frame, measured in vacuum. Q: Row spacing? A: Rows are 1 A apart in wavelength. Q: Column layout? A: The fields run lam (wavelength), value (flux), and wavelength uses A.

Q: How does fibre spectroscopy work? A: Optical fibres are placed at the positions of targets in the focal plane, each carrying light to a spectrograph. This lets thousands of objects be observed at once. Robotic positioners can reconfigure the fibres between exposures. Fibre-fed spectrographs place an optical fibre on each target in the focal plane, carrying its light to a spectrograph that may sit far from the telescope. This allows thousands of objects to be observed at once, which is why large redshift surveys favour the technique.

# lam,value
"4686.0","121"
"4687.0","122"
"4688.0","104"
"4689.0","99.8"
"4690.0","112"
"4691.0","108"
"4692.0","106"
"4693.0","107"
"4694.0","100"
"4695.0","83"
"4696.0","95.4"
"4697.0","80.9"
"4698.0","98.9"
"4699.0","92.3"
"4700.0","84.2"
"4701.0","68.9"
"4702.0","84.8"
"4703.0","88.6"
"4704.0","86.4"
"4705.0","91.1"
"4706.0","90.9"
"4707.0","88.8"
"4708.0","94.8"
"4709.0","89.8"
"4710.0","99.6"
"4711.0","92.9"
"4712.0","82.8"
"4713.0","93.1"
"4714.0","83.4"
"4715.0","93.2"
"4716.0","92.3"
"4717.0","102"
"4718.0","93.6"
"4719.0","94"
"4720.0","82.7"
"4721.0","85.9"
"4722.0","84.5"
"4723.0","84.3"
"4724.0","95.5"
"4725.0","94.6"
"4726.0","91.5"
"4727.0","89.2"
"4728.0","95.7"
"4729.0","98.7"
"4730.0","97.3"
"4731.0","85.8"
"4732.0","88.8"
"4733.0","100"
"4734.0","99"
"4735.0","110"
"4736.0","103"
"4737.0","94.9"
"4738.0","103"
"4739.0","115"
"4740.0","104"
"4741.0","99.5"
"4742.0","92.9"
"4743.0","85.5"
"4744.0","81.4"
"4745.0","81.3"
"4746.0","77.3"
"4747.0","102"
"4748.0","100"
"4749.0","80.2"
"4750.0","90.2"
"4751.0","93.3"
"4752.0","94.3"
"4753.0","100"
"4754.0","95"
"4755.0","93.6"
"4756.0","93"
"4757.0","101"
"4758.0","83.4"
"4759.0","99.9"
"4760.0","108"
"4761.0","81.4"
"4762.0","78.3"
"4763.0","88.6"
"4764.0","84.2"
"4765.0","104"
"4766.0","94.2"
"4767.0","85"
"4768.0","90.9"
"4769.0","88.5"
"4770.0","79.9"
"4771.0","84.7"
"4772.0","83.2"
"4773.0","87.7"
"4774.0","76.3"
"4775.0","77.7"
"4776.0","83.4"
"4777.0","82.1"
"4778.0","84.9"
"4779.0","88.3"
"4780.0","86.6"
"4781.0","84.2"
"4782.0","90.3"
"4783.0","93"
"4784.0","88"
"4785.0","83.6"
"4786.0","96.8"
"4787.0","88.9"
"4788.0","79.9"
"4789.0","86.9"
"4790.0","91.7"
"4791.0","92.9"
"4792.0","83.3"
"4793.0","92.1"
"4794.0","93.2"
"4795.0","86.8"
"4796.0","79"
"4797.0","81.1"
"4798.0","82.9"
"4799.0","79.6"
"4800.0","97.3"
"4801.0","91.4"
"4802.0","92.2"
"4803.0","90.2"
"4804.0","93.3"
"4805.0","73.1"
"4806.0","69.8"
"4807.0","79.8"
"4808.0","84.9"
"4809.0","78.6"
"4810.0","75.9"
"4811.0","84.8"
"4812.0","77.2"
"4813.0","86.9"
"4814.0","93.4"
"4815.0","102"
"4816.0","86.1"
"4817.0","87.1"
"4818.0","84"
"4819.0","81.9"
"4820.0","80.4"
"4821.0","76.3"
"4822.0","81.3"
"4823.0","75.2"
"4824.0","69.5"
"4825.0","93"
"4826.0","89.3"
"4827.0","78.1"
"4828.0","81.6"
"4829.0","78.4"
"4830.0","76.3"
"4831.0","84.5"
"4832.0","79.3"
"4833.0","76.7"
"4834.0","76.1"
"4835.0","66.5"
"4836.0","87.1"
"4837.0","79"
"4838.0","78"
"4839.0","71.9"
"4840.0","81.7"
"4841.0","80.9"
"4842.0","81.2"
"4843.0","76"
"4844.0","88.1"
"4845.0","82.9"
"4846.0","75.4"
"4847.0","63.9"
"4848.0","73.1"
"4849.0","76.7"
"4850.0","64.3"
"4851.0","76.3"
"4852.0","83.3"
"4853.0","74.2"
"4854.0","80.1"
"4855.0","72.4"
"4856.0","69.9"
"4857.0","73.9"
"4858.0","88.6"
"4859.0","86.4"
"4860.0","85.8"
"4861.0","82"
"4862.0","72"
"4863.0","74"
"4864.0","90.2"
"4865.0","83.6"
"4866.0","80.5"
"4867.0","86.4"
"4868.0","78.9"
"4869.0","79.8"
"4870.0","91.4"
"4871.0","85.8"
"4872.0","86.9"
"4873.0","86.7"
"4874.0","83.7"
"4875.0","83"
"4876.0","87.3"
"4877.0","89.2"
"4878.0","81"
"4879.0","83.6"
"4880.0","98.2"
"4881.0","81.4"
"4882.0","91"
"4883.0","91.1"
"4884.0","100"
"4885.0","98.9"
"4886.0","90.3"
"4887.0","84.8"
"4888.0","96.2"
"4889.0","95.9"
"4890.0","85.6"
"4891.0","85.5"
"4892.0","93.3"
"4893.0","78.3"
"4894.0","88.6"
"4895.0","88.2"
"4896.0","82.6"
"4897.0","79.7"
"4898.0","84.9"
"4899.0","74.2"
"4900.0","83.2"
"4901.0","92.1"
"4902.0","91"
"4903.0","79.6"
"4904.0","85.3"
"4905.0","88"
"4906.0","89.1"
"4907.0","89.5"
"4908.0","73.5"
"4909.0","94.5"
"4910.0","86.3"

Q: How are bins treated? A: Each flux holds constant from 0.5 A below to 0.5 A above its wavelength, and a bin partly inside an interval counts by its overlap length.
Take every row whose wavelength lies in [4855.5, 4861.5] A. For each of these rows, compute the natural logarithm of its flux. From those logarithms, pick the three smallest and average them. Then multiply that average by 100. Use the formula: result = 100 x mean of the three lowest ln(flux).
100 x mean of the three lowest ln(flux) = 432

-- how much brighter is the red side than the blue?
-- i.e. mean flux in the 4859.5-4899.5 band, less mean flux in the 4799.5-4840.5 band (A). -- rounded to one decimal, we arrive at 3.8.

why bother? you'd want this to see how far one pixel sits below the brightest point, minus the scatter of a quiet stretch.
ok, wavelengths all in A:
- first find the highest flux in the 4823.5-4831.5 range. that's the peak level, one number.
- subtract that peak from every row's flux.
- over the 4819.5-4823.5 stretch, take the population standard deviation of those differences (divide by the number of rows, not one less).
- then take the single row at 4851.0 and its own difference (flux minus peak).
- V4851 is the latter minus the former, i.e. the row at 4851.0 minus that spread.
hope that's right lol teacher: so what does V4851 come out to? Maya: -19.3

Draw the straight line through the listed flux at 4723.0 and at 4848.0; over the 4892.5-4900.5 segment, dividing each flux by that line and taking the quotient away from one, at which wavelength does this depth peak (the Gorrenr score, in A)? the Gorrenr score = 4899.0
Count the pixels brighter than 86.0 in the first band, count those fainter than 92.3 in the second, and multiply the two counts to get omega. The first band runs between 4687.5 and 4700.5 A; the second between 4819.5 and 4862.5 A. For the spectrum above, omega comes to 420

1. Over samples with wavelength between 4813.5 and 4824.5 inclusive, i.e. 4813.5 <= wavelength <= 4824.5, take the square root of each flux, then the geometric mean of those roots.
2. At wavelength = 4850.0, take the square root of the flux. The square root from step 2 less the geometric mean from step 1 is -1.1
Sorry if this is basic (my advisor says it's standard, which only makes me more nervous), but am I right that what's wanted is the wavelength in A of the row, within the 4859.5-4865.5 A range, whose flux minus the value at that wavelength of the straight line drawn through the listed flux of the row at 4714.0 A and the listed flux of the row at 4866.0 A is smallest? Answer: 4862.0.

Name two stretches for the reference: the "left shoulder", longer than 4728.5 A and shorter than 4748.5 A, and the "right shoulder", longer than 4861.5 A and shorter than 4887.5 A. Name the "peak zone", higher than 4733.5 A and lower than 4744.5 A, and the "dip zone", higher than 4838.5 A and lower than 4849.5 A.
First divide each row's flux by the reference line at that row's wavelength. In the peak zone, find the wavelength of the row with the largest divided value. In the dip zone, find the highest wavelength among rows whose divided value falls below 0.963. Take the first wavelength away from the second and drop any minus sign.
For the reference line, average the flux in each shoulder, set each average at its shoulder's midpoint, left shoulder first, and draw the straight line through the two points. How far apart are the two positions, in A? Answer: 110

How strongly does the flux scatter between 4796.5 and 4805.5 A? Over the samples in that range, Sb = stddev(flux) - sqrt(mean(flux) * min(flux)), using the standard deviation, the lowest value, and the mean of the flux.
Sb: -72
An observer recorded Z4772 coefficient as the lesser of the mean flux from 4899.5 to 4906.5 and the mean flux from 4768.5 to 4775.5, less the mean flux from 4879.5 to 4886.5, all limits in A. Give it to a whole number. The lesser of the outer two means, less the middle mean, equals -10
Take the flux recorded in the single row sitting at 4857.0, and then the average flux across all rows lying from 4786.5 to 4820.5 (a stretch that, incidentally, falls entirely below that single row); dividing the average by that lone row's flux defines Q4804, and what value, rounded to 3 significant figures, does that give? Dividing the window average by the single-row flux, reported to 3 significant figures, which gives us 1.16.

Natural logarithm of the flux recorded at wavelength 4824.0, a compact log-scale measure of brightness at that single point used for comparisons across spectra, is 4.24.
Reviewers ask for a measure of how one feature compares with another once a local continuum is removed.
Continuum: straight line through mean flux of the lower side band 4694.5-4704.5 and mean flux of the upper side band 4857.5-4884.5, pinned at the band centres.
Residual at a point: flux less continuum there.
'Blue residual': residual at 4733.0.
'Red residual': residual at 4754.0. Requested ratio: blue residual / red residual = 1.5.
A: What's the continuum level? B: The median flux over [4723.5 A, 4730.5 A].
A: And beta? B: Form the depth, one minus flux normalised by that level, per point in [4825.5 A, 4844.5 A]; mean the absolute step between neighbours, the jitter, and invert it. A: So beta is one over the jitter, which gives 16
